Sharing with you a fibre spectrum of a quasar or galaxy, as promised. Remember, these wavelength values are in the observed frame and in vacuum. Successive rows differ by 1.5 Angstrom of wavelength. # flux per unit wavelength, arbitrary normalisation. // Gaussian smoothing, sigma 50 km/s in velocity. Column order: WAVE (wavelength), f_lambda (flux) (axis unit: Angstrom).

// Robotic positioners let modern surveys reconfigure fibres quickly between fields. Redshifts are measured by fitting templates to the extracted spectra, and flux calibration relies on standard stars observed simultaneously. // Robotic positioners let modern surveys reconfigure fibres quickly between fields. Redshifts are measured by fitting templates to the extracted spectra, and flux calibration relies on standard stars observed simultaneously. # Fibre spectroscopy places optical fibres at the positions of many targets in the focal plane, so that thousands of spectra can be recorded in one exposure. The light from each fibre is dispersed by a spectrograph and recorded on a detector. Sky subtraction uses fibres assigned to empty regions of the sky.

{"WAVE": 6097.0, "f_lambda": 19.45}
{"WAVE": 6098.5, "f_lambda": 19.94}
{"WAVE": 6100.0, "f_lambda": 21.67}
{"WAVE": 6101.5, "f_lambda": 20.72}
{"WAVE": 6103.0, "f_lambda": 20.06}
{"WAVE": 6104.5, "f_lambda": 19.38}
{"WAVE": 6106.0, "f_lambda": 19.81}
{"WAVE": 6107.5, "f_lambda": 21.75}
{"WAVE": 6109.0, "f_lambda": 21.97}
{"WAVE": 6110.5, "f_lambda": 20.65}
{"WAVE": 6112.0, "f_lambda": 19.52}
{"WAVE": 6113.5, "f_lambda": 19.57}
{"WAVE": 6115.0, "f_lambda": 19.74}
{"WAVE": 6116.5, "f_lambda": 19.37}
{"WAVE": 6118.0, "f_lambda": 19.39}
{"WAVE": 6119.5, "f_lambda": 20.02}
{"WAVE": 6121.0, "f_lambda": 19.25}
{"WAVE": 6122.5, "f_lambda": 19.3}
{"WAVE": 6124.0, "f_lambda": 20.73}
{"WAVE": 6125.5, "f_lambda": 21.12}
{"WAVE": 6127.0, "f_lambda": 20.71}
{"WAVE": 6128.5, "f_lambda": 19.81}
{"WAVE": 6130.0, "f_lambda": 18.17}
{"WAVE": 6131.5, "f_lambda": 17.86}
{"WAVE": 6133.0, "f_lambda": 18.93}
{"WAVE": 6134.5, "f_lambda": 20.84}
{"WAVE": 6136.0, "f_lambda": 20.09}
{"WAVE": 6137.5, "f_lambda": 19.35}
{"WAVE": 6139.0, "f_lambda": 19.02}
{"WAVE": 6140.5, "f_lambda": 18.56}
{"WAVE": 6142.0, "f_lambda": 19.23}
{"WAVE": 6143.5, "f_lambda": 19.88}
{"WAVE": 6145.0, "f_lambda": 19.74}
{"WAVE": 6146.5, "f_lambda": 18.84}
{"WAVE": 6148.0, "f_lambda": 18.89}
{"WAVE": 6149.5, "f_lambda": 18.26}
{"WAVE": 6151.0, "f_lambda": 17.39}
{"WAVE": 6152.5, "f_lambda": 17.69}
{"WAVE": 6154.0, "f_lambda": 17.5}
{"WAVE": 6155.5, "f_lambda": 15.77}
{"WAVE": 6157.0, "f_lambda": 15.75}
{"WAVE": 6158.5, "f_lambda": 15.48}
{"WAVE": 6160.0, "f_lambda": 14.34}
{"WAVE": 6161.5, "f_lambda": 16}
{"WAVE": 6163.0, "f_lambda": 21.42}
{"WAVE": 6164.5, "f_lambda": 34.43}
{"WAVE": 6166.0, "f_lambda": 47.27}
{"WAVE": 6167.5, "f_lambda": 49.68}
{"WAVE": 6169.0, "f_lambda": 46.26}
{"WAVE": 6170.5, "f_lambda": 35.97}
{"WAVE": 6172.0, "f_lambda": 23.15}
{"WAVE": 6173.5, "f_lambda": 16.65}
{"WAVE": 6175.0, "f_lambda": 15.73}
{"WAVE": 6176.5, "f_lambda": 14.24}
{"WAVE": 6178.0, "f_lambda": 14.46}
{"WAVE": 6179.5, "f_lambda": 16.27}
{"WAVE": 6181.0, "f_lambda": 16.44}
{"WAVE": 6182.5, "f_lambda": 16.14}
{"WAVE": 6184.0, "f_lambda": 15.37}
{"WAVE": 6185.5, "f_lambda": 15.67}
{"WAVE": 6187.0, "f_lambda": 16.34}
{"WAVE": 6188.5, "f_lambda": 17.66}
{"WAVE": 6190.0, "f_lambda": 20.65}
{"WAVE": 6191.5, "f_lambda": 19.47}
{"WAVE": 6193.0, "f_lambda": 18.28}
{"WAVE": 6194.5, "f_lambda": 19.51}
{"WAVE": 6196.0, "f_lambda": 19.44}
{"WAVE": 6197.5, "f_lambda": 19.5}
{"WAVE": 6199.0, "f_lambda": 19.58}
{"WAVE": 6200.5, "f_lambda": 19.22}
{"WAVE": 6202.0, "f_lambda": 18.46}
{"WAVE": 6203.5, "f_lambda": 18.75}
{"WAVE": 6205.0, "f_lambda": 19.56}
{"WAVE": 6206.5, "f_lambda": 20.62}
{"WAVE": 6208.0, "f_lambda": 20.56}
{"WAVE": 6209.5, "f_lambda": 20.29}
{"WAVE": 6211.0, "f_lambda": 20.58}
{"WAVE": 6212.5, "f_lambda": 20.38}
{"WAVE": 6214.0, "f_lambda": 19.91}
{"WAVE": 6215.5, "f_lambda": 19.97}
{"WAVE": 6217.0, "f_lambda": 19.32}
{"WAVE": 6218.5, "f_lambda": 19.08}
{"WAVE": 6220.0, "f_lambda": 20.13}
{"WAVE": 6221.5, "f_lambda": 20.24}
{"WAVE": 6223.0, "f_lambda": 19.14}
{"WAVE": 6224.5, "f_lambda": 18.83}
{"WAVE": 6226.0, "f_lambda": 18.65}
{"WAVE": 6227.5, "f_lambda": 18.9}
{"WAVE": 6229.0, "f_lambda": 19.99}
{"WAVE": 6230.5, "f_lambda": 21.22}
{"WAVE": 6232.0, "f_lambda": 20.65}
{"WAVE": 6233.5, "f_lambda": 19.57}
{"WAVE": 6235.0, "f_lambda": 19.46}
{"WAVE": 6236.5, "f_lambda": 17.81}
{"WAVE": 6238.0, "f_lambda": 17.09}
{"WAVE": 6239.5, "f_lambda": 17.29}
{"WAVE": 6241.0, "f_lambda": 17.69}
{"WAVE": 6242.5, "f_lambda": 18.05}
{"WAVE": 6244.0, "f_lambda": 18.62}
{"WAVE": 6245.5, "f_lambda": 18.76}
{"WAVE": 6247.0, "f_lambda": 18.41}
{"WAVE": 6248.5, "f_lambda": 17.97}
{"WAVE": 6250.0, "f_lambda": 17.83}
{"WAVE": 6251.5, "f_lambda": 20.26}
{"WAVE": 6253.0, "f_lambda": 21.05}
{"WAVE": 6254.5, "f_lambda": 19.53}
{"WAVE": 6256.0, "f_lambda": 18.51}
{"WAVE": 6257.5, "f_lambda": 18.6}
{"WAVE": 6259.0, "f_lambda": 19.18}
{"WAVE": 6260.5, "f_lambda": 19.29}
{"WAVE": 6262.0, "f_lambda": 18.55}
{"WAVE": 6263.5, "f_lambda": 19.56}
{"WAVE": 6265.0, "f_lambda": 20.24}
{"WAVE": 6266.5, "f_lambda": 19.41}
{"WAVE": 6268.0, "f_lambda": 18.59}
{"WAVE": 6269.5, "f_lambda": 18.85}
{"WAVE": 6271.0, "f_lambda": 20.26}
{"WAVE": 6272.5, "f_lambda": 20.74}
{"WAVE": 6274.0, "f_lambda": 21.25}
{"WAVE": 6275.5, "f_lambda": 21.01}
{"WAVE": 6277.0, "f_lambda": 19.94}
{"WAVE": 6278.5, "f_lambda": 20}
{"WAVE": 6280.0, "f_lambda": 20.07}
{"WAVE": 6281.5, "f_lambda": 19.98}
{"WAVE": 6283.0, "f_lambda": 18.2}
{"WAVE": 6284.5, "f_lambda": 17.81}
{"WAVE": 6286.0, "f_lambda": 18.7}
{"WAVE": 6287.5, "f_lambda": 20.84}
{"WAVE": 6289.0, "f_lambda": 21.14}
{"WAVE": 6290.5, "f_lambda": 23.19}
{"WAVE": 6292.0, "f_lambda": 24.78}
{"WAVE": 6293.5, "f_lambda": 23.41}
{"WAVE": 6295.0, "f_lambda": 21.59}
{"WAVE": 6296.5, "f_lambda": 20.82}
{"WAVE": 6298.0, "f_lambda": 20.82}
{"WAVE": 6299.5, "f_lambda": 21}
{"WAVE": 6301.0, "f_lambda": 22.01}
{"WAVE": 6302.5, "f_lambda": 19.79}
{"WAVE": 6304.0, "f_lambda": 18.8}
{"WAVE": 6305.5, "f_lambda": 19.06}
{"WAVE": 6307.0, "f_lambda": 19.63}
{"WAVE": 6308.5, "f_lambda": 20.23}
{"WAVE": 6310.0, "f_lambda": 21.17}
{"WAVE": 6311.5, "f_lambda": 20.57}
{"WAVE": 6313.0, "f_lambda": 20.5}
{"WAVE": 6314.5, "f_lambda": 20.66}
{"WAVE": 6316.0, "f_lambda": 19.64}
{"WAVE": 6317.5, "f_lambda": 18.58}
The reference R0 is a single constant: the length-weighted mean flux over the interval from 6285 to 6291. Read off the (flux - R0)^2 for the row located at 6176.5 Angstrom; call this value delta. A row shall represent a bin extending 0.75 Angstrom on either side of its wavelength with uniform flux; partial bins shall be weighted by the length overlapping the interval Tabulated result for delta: 42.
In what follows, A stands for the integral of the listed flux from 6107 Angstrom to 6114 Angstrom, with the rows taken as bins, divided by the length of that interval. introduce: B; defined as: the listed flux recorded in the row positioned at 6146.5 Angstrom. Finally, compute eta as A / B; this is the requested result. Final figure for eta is 1.10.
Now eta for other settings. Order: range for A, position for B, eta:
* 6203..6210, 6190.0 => 0.97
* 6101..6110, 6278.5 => 1.03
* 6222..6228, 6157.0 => 1.20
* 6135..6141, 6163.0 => 0.90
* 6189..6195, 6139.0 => 1.02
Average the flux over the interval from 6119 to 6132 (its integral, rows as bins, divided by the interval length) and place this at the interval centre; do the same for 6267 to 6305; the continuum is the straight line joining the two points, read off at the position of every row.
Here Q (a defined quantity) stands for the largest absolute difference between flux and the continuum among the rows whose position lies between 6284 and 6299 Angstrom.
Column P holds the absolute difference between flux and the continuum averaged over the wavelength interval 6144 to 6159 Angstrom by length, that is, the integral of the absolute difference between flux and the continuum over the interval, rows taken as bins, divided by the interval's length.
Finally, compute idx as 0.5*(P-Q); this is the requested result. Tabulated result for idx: -1.0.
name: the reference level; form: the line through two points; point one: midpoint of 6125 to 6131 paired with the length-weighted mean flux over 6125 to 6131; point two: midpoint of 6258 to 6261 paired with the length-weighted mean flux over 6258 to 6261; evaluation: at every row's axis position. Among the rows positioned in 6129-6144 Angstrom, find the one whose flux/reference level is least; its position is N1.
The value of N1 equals 6131.5 Angstrom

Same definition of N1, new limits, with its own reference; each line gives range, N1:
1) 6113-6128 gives 6121.0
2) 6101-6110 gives 6104.5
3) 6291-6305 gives 6304.0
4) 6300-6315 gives 6304.0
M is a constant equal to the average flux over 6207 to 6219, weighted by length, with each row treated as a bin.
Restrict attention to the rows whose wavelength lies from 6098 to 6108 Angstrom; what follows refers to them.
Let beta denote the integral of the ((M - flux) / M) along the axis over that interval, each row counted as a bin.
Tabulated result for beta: -0.2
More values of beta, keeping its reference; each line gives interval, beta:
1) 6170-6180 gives 0.4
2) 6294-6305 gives -0.4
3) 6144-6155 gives 1.0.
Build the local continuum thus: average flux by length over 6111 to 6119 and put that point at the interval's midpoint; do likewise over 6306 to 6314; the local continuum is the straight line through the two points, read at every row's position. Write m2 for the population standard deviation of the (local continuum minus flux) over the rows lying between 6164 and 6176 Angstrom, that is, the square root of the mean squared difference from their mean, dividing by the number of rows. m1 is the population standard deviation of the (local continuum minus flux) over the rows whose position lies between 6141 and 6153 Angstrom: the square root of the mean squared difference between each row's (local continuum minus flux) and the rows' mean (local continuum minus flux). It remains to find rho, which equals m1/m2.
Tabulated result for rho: 0.1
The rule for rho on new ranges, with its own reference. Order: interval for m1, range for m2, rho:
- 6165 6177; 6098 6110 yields 15.3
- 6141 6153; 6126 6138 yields 0.8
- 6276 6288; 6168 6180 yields 0.1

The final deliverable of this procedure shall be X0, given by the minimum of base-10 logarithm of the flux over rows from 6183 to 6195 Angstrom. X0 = 1.19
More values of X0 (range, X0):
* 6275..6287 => 1.25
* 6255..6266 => 1.27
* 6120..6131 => 1.26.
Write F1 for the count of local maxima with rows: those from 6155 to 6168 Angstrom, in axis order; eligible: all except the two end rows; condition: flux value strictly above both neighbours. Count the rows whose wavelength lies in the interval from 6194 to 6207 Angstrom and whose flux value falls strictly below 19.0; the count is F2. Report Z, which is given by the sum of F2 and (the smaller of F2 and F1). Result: 2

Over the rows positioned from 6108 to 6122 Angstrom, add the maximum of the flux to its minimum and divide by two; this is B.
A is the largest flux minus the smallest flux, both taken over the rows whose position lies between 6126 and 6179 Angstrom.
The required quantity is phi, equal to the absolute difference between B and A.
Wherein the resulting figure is 15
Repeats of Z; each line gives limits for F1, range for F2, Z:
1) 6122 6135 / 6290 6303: 0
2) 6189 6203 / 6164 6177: 5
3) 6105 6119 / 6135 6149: 5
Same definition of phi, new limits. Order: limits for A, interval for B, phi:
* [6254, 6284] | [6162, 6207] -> 29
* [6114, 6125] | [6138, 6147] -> 18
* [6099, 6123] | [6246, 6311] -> 19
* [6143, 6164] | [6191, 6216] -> 12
